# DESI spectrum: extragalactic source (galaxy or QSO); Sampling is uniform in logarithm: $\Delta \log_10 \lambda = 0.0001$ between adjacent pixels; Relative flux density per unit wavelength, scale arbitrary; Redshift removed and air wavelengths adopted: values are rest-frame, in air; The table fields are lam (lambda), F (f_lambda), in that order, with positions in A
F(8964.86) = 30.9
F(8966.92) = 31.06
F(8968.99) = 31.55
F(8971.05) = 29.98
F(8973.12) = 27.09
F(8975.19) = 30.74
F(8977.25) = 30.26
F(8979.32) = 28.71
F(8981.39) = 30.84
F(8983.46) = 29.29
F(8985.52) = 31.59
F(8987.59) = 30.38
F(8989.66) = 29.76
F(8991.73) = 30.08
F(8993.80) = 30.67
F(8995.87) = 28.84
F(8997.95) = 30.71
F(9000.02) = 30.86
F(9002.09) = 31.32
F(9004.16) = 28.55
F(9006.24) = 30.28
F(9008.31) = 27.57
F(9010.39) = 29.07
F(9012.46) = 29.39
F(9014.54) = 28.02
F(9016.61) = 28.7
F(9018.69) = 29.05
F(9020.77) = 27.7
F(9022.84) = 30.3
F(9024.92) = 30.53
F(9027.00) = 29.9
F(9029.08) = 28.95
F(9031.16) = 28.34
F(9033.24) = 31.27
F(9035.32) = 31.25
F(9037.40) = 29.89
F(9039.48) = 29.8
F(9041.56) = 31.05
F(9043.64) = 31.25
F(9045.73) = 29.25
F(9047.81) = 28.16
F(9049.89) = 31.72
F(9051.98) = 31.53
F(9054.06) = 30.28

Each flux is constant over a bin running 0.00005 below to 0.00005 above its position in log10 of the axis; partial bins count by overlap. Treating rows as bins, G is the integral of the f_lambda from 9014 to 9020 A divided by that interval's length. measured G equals 28.6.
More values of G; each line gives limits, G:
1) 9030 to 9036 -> 30.2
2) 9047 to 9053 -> 30.5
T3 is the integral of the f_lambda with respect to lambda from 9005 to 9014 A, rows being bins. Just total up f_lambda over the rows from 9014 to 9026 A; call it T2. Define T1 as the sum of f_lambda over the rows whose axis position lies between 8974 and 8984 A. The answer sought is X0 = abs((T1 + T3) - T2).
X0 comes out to 236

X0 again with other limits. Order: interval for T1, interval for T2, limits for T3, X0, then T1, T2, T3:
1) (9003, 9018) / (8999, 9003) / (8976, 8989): 532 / 202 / 62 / 393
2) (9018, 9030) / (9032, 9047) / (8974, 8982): 203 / 176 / 214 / 240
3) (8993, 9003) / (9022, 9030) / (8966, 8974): 272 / 152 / 120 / 240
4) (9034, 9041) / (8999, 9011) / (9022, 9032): 209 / 91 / 178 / 296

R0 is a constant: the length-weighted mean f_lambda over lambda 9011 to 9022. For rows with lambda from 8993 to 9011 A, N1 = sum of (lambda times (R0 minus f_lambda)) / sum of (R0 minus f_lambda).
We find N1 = 8999.3 A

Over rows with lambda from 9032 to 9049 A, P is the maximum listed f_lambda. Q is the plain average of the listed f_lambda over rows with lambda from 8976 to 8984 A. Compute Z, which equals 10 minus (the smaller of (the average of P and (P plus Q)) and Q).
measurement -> -19.8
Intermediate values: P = 31.27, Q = 29.8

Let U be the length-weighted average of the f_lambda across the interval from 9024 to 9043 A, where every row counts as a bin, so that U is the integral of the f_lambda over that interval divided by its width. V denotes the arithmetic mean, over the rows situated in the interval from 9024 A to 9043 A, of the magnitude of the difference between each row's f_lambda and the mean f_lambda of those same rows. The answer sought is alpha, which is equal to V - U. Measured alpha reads -29.3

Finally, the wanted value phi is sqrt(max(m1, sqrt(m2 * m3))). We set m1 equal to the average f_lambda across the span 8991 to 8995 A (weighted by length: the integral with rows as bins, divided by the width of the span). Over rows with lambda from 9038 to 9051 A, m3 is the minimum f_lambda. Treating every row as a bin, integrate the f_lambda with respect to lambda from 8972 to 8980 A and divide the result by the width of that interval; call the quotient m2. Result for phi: 5.51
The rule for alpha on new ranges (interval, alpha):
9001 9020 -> -28.3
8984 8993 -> -29.9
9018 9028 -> -28.6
